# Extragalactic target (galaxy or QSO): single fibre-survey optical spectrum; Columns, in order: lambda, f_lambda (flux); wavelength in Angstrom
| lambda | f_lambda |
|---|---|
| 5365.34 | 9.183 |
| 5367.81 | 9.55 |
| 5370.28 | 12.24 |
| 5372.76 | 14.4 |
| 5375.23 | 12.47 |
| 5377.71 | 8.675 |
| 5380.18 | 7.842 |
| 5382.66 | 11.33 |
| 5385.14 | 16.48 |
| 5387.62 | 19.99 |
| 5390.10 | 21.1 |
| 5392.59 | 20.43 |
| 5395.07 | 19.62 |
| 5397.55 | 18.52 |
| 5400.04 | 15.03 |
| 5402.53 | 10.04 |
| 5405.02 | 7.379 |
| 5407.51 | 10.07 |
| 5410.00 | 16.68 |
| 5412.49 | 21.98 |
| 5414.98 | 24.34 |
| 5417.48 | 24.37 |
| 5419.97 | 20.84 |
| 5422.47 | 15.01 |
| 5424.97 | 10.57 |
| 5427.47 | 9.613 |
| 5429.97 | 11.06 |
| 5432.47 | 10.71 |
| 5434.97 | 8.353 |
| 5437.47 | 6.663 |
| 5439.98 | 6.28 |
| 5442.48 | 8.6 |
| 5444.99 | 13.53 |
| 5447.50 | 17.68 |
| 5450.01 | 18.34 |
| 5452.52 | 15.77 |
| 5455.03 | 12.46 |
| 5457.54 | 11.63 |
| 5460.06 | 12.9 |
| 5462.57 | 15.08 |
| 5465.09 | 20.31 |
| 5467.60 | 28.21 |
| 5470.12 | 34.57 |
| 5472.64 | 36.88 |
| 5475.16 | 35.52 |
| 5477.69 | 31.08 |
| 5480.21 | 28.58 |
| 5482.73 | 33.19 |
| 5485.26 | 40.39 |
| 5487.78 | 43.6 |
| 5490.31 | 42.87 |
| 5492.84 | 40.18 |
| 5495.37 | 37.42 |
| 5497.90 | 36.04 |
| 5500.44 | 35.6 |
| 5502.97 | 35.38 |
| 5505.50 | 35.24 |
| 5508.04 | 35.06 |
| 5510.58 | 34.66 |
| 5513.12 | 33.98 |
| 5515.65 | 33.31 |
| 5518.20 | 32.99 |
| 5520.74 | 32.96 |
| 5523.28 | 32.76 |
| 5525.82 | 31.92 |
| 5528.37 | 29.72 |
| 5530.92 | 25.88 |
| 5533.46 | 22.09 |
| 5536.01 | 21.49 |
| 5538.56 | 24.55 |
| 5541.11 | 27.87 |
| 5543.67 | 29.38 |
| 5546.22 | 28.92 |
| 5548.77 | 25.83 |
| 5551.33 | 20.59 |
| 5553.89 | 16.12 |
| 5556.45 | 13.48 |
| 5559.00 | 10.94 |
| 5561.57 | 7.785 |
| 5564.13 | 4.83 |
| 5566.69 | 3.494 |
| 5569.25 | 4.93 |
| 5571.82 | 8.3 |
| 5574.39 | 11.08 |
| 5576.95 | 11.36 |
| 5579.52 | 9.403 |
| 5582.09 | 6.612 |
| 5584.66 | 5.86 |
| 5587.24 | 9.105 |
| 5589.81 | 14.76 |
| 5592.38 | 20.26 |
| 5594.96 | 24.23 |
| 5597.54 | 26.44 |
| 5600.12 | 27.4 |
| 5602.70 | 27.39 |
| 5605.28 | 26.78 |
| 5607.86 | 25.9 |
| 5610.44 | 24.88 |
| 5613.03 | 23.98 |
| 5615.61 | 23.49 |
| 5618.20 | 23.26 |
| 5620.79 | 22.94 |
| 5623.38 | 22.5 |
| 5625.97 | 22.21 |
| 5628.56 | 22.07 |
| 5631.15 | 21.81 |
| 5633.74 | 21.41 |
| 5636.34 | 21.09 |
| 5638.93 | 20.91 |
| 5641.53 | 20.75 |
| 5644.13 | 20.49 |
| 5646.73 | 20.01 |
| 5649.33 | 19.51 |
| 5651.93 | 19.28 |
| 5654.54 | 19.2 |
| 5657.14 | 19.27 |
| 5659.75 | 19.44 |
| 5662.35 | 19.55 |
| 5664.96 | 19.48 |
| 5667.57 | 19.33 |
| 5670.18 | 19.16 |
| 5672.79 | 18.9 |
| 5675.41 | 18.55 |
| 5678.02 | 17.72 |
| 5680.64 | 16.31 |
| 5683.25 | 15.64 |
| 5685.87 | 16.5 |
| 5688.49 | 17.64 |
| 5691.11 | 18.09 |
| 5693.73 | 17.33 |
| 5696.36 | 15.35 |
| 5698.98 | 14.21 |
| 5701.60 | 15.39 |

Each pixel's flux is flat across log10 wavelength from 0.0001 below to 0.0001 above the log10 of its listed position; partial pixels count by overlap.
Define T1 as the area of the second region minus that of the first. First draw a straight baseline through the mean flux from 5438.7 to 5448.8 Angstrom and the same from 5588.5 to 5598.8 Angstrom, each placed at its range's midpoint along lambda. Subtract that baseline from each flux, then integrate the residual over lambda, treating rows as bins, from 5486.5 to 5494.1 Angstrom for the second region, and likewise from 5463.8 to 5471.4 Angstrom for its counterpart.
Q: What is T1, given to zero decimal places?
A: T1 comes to 99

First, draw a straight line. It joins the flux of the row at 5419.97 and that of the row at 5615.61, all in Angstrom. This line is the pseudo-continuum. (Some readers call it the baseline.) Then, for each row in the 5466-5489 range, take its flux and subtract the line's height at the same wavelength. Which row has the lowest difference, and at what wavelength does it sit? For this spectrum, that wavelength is 5467.60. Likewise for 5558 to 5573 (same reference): 5566.69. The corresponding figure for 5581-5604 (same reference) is 5584.66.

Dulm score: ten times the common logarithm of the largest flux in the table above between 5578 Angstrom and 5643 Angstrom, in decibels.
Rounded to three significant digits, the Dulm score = 14.4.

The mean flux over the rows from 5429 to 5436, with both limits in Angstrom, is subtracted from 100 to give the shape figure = 90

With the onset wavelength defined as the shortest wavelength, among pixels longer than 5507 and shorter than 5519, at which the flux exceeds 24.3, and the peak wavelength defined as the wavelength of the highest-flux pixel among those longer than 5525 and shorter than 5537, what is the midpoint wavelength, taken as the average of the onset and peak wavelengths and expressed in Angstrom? 5516.9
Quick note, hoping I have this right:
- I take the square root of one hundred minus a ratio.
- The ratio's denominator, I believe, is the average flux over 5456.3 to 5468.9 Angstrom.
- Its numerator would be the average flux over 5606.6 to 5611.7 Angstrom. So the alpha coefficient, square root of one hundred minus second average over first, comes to 9.93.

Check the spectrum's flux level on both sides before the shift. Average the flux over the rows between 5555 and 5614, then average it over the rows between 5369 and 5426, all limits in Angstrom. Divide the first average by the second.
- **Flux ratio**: 1.0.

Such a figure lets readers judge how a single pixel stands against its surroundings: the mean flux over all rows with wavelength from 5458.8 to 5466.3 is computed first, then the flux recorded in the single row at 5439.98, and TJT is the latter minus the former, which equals -10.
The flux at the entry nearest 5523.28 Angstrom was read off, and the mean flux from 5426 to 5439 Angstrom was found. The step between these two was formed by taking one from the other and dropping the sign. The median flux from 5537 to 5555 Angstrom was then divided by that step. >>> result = 1.1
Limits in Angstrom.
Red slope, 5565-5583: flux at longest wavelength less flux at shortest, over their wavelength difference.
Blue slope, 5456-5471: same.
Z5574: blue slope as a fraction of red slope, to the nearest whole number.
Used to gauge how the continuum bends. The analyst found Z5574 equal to 9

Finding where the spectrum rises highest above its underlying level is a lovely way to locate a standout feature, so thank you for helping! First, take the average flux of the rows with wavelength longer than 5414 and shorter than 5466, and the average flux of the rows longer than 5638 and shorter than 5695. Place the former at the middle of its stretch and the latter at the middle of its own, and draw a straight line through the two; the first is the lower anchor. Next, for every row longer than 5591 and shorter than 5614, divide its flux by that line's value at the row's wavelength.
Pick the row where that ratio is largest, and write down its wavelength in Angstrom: 5600.12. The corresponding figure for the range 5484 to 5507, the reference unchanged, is 5487.78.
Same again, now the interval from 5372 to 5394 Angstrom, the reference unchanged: 5390.10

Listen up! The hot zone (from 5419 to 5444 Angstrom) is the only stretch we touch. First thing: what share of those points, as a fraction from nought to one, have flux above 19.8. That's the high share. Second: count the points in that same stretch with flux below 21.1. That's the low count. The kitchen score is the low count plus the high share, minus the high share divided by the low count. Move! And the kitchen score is 10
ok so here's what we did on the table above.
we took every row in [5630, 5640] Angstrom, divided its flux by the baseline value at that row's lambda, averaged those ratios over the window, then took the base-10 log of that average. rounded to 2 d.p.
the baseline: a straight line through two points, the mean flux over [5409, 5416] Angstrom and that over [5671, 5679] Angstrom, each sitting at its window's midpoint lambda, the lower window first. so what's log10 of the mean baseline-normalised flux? 0.05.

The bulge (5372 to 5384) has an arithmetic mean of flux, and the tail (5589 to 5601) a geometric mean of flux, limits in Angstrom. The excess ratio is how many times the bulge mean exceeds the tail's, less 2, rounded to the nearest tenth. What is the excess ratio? -1.5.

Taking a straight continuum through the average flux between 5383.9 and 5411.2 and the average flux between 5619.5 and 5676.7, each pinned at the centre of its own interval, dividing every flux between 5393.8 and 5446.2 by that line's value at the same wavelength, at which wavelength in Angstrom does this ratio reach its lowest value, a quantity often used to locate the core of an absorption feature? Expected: 5439.98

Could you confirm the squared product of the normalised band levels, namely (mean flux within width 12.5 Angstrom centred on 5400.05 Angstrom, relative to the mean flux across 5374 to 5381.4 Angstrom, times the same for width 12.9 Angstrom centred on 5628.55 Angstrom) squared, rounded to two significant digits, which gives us 11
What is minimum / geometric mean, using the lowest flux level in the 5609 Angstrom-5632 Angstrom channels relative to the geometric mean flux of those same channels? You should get 0.9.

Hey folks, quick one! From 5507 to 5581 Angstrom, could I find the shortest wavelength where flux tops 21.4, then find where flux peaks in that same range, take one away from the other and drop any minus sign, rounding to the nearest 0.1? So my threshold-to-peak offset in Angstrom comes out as 0.0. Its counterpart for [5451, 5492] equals 20.2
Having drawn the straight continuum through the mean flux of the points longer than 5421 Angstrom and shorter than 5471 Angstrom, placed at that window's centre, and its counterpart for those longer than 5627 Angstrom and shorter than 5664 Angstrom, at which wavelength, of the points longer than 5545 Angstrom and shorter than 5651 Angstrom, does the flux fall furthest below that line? 5566.69 Angstrom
